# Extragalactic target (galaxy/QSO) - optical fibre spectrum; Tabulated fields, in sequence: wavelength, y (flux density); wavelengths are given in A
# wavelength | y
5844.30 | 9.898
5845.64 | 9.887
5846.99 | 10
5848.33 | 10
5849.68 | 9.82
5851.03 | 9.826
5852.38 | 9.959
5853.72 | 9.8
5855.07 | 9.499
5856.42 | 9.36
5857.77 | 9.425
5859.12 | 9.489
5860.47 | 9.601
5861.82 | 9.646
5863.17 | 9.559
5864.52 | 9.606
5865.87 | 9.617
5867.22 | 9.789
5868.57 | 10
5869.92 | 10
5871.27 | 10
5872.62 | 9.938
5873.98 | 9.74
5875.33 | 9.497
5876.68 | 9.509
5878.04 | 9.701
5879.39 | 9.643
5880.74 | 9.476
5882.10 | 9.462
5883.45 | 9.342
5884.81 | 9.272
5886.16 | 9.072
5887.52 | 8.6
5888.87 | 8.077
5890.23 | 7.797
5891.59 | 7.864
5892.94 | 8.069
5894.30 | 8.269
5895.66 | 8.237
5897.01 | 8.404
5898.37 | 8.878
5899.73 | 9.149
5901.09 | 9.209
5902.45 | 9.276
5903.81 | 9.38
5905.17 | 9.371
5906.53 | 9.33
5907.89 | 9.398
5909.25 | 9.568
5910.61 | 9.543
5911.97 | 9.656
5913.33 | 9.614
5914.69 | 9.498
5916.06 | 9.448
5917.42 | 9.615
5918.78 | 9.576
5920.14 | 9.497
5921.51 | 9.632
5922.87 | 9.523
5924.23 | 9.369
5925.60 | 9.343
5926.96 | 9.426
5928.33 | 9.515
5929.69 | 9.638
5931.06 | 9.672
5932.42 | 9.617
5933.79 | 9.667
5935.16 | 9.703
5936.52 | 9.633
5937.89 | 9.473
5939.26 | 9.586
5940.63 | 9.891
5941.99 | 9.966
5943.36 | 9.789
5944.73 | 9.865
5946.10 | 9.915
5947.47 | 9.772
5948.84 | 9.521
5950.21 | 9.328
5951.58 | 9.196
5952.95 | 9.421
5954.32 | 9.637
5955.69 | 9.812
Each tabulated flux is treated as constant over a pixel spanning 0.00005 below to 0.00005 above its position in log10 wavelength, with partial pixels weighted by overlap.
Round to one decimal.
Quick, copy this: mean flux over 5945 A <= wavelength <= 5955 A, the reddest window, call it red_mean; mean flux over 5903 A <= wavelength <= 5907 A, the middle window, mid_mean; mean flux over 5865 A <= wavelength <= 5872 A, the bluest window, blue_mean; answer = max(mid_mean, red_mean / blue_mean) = 9.4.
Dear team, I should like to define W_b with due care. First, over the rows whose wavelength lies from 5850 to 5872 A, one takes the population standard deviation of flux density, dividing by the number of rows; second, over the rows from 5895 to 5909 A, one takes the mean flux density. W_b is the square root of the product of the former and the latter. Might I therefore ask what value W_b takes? 1.4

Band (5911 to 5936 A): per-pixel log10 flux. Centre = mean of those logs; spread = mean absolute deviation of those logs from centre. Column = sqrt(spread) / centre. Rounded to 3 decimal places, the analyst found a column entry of 0.066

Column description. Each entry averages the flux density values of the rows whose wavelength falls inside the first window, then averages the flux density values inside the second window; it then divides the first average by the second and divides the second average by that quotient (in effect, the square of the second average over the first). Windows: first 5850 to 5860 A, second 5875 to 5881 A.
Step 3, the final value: 9.5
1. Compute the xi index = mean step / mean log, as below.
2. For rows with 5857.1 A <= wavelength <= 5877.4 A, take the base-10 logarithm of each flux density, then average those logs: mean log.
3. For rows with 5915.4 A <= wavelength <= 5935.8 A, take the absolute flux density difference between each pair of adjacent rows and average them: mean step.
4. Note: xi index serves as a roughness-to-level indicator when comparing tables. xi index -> 0.09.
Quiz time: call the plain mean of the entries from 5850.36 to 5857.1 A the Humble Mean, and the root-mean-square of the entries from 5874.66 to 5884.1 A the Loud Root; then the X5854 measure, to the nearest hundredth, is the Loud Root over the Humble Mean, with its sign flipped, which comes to -0.98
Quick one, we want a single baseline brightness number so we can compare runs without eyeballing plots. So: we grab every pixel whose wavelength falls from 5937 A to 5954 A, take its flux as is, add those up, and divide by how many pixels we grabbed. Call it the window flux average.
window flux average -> 9.64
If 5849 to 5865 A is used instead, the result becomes 9.63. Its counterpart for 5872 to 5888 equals 9.44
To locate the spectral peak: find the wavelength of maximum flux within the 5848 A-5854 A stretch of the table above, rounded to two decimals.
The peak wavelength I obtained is 5848.33 A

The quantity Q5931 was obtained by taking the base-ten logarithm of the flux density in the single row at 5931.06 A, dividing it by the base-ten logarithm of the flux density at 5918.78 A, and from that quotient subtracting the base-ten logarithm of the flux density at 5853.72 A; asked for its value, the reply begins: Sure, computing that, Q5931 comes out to 0.013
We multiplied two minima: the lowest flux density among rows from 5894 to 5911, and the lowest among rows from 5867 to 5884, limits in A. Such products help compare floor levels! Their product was 77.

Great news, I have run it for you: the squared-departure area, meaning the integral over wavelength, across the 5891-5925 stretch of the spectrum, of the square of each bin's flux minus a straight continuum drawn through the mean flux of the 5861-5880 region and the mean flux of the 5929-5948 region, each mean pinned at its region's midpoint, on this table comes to 20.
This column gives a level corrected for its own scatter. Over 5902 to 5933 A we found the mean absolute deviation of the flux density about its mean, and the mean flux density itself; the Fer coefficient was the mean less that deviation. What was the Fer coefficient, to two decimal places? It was 9.40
